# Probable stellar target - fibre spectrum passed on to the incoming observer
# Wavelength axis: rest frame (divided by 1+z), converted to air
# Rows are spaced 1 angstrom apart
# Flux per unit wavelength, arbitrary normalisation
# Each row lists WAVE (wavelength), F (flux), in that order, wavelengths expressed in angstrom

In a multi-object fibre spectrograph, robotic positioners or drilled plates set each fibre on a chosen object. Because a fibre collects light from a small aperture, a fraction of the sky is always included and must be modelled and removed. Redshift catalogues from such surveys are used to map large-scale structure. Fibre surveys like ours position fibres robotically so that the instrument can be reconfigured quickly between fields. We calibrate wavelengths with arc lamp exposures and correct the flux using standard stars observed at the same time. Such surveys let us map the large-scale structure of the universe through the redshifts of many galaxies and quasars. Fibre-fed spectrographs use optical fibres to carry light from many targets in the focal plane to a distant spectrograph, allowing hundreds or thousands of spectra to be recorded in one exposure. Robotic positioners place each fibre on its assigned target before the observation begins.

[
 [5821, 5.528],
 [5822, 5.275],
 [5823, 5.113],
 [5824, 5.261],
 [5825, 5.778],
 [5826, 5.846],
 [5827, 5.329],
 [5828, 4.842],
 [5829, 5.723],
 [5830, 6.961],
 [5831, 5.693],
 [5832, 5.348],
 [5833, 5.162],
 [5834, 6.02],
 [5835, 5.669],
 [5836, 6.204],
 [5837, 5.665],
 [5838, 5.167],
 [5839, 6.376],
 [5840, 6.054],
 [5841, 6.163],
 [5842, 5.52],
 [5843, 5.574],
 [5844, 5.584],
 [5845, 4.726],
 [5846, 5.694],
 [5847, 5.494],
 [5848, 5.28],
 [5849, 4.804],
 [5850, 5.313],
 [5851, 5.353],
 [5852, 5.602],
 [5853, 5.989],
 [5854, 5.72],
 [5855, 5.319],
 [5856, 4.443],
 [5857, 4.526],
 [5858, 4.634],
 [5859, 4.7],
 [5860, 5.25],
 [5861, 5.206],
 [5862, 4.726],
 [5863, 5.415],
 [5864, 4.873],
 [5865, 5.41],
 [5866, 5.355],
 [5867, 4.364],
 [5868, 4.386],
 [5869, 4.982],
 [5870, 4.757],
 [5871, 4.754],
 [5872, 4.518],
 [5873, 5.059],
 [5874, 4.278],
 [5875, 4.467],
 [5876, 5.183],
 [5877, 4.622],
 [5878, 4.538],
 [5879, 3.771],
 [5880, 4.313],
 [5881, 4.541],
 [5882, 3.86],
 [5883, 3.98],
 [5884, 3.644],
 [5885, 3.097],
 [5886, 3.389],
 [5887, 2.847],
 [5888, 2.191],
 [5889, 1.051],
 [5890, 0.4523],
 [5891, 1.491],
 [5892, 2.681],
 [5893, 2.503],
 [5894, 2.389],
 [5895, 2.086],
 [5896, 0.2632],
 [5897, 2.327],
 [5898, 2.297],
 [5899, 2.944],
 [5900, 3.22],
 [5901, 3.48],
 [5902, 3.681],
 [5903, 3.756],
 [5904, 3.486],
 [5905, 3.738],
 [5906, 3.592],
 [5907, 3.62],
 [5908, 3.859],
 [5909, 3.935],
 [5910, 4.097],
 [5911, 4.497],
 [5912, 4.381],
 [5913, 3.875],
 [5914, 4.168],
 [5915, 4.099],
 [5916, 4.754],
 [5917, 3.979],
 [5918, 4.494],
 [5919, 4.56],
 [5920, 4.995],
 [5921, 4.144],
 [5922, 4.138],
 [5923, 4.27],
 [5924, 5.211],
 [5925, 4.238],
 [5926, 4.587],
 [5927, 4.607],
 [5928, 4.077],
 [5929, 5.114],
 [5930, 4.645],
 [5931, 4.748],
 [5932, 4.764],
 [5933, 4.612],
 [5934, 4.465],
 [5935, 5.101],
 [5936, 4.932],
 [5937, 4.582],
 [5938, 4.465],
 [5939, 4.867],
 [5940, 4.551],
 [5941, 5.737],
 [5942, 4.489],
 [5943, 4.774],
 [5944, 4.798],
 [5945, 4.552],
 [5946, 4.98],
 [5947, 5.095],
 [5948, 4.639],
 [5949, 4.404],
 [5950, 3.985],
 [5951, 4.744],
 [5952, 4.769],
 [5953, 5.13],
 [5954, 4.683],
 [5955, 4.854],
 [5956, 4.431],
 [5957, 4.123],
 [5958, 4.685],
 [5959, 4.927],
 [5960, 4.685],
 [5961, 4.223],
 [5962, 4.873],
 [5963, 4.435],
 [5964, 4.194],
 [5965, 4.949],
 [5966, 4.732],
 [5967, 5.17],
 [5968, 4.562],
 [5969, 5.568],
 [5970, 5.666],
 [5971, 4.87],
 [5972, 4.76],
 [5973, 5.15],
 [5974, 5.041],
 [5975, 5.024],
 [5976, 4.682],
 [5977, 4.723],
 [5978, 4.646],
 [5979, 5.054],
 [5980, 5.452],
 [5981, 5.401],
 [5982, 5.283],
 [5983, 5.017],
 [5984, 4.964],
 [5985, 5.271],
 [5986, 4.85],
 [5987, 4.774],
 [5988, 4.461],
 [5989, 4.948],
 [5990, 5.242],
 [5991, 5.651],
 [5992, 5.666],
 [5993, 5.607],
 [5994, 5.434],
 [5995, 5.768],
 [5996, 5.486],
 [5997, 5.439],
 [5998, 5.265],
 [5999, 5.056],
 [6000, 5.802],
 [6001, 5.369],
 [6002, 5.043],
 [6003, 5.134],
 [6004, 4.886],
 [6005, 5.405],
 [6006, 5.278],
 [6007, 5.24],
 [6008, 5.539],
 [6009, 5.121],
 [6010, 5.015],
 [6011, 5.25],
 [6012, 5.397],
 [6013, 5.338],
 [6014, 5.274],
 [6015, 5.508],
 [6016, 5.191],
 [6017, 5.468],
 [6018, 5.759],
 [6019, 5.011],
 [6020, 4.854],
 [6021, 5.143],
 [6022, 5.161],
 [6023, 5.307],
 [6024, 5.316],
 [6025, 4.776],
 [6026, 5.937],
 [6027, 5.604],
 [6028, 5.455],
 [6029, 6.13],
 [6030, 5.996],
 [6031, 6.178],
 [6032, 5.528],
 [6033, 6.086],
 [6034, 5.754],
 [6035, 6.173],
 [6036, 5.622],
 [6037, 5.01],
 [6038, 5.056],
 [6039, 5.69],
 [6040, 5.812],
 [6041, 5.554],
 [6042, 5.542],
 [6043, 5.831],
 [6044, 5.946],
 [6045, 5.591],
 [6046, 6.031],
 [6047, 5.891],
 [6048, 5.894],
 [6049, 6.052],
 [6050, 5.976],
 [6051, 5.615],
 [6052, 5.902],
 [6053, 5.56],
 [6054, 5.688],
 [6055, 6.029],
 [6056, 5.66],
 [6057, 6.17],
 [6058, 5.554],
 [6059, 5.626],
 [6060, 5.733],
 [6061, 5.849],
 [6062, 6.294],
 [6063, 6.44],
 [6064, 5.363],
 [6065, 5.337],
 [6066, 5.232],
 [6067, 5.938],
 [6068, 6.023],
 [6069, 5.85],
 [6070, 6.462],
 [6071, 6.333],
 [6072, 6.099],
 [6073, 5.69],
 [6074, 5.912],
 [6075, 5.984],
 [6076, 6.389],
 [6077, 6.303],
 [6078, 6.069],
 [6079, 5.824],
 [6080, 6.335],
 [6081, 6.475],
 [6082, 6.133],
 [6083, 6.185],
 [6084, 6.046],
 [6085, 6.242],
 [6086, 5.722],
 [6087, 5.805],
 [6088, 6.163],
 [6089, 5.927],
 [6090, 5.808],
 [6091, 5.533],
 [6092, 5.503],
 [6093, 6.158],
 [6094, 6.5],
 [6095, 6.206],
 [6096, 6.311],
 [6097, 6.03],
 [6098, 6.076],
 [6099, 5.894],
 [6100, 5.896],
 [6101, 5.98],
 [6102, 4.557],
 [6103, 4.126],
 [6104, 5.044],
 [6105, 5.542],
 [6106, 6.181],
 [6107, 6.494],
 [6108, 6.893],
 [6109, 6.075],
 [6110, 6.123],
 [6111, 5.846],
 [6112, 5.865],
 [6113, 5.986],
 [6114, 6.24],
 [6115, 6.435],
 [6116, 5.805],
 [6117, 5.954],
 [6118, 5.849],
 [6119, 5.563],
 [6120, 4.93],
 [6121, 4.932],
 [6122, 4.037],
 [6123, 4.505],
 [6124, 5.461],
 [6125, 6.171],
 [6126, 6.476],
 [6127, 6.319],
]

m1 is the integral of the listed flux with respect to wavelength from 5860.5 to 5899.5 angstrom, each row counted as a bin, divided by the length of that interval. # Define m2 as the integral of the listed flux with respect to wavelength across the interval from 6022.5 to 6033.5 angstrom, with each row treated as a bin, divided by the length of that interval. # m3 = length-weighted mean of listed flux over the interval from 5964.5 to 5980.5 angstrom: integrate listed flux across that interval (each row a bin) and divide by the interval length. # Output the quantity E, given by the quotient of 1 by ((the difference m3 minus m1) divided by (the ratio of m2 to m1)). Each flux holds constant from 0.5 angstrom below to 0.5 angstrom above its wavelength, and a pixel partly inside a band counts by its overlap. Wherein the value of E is 1.2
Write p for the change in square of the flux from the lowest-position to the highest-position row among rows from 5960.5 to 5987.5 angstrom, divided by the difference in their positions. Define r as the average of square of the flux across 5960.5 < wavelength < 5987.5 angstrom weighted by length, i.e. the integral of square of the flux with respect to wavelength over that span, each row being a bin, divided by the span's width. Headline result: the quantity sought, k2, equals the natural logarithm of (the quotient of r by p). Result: 4.9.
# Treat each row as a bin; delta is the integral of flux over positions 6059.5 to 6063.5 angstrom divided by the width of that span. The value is 6.1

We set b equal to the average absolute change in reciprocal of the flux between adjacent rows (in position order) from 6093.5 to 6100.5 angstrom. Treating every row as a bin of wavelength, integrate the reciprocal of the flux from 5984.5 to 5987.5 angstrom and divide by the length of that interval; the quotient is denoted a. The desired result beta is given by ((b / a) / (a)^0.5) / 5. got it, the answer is 0.009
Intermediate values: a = 0.20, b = 0.0040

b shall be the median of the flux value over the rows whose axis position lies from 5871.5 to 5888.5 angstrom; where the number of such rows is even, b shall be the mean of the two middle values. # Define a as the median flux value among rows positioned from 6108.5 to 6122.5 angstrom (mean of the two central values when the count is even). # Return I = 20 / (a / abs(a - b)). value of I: 5.4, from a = 5.9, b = 4.3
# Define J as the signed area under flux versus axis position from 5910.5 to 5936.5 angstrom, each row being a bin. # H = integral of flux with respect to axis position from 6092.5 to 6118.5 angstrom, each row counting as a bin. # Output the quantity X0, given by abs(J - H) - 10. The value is 27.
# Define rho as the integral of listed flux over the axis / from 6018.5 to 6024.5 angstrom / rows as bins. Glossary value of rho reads 31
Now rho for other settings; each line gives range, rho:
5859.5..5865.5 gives 31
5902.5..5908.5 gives 22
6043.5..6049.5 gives 35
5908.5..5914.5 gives 25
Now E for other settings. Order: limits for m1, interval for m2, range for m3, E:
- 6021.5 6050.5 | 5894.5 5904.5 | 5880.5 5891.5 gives -0.2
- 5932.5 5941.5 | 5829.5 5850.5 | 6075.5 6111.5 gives 1.0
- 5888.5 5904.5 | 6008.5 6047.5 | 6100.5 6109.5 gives 0.7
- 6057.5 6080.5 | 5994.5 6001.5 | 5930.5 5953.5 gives -0.8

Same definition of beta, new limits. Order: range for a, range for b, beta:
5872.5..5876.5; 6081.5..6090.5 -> 0.012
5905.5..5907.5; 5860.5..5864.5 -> 0.031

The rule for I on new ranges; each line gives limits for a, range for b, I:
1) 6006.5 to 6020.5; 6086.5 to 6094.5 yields 2.3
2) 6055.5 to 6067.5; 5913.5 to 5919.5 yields 4.8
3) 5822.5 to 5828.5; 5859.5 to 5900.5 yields 3.8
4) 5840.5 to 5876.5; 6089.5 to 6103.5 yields 2.9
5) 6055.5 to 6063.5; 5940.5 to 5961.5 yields 3.8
